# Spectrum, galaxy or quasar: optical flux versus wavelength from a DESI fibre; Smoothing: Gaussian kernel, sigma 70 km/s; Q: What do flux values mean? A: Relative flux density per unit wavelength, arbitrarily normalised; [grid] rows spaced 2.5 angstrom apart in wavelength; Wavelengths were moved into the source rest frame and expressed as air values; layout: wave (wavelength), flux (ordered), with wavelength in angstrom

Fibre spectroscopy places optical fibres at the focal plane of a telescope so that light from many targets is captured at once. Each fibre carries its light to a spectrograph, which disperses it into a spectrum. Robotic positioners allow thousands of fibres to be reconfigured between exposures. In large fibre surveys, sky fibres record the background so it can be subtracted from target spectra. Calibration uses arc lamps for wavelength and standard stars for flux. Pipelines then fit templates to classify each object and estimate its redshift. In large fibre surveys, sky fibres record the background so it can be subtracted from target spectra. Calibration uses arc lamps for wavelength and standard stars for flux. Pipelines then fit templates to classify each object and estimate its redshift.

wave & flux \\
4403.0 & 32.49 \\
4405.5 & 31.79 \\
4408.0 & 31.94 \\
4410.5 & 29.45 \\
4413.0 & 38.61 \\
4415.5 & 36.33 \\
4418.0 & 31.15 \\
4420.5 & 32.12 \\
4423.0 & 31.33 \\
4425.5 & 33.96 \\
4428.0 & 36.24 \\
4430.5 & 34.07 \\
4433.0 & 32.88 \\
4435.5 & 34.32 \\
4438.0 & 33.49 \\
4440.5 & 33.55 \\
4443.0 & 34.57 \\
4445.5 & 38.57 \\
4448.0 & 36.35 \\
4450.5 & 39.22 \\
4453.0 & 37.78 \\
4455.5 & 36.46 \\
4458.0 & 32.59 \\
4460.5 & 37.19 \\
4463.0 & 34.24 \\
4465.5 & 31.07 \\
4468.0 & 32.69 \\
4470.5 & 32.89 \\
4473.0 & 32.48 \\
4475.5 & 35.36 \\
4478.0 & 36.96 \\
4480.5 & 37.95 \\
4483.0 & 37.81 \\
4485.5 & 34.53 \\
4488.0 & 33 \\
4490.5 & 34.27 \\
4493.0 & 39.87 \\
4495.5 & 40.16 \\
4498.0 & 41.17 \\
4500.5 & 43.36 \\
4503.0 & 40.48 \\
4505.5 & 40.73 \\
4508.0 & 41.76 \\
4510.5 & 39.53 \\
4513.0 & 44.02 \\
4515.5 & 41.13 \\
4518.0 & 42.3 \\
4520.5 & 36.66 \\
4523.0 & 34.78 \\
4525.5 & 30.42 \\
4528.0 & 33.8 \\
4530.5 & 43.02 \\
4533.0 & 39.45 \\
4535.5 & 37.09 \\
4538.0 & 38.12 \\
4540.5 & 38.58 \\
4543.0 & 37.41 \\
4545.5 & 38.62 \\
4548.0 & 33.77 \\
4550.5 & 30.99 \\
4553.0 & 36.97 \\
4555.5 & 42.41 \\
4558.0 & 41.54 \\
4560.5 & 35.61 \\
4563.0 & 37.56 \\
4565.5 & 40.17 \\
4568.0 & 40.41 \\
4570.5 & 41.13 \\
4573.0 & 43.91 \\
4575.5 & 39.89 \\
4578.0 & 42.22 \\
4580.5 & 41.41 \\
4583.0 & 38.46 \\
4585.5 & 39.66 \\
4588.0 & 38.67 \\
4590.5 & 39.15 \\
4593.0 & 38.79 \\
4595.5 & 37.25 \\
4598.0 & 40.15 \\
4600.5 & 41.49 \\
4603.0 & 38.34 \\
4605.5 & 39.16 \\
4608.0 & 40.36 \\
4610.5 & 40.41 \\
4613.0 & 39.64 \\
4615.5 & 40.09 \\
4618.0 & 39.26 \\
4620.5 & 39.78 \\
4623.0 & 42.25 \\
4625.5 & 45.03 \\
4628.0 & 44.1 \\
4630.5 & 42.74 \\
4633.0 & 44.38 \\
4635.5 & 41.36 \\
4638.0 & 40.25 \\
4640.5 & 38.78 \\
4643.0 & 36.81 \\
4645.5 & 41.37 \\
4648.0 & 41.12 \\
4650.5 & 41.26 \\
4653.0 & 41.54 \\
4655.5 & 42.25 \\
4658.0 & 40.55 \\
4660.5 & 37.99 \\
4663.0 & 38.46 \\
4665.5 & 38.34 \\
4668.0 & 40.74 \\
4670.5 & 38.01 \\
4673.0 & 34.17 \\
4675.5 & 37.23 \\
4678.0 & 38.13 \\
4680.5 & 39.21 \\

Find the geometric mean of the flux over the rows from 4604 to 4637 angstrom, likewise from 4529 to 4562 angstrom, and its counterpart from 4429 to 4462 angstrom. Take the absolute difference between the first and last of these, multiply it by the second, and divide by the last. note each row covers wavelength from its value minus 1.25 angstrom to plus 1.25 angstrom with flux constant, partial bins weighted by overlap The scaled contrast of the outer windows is 6.4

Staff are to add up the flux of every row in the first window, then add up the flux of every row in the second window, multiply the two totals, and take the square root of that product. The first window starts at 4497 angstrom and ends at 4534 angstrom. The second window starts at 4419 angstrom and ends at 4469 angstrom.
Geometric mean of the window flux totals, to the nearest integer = 641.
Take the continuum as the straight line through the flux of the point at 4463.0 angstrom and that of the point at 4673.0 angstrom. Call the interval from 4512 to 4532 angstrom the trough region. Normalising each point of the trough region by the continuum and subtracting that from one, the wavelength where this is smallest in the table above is 4513.0 angstrom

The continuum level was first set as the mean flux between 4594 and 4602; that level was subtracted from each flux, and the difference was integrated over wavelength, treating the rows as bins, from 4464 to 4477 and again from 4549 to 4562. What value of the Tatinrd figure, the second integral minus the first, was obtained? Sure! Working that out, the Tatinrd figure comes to 58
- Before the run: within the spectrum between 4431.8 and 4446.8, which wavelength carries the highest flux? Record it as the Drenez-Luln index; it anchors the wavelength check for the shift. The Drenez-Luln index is 4445.5 angstrom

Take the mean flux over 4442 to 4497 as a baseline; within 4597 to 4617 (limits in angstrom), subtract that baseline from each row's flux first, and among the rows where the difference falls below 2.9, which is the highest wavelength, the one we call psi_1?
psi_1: 4603.0 angstrom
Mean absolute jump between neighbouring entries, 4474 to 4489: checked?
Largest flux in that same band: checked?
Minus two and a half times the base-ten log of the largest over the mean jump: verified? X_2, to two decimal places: -3.50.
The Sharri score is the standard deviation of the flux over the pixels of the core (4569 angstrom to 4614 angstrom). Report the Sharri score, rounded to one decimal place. 1.6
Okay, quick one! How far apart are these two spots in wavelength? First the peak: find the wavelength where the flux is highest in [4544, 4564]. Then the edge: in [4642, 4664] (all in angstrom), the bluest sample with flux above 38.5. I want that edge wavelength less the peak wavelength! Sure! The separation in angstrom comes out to 90.0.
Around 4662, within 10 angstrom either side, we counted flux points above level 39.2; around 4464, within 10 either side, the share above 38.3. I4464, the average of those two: 2.0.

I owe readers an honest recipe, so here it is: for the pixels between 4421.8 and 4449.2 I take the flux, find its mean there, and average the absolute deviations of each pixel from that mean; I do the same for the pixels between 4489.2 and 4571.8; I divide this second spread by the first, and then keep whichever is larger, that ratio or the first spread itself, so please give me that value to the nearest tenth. 2.0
